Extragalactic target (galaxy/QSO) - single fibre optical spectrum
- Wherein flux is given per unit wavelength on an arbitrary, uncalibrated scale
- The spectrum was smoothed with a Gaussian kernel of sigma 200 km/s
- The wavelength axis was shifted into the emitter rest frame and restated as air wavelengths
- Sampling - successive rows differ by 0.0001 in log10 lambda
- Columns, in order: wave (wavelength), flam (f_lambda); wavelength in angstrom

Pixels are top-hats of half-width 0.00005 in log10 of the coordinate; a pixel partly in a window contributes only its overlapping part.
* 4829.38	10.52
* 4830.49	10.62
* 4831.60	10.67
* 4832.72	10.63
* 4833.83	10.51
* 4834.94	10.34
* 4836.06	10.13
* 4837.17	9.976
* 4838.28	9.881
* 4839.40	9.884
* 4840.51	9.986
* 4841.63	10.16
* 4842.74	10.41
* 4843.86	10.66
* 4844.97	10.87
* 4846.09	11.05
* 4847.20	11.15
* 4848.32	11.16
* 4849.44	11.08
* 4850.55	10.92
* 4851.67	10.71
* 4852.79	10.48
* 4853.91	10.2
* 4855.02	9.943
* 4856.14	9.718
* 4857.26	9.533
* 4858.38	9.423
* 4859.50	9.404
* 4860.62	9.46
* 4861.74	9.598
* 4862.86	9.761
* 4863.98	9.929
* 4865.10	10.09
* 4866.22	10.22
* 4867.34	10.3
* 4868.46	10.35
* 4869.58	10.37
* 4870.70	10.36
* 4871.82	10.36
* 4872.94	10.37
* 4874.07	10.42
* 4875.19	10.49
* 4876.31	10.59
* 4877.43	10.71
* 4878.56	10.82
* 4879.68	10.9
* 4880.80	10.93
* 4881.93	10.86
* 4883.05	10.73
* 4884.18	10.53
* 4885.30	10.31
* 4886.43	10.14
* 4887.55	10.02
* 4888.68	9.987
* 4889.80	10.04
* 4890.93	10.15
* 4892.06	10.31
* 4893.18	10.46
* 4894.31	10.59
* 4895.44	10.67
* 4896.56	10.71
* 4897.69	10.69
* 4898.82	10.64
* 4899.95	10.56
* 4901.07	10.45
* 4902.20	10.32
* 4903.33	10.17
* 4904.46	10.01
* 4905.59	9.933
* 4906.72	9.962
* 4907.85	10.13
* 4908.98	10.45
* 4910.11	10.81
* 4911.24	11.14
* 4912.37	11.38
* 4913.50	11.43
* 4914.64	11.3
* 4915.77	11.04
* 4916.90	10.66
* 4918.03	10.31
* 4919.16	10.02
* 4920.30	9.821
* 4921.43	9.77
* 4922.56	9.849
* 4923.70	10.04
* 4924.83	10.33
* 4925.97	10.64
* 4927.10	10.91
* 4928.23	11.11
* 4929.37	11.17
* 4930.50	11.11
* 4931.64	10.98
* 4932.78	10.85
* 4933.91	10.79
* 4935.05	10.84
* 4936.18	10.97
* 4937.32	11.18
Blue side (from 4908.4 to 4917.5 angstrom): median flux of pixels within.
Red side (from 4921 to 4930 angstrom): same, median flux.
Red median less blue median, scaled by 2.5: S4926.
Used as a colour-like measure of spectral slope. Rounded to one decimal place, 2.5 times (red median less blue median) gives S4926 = -1.5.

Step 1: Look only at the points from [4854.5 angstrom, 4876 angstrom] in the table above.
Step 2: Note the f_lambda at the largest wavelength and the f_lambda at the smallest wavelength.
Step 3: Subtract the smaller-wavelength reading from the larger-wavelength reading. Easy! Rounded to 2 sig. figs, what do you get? 0.55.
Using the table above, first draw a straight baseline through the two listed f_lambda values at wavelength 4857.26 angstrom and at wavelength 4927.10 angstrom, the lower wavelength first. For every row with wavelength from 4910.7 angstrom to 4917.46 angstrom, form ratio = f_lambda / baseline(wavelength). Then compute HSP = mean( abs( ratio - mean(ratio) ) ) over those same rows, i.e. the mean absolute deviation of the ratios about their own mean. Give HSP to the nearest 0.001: 0.022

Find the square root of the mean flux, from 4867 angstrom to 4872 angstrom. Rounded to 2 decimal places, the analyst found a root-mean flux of 3.22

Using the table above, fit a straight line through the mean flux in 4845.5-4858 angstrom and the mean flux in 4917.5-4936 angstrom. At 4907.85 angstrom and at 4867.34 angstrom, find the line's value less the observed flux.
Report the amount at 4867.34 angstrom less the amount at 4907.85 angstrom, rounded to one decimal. -0.2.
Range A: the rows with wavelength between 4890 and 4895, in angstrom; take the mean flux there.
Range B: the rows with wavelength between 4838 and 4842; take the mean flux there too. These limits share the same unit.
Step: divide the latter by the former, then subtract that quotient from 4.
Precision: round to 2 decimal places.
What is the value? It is 3.04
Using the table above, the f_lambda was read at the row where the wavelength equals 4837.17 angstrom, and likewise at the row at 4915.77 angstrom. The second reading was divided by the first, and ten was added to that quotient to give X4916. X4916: 11.1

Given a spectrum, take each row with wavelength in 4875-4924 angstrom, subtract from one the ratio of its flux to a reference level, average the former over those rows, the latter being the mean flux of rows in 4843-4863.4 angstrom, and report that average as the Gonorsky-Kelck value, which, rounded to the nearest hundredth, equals -0.02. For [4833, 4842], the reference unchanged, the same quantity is 0.02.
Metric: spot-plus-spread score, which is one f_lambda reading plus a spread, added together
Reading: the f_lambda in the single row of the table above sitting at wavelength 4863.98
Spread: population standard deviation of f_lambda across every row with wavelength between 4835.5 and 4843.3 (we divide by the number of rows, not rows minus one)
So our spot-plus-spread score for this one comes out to 10.1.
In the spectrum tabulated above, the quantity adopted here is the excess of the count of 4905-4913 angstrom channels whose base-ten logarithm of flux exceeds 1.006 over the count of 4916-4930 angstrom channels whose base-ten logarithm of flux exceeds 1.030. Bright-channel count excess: 1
